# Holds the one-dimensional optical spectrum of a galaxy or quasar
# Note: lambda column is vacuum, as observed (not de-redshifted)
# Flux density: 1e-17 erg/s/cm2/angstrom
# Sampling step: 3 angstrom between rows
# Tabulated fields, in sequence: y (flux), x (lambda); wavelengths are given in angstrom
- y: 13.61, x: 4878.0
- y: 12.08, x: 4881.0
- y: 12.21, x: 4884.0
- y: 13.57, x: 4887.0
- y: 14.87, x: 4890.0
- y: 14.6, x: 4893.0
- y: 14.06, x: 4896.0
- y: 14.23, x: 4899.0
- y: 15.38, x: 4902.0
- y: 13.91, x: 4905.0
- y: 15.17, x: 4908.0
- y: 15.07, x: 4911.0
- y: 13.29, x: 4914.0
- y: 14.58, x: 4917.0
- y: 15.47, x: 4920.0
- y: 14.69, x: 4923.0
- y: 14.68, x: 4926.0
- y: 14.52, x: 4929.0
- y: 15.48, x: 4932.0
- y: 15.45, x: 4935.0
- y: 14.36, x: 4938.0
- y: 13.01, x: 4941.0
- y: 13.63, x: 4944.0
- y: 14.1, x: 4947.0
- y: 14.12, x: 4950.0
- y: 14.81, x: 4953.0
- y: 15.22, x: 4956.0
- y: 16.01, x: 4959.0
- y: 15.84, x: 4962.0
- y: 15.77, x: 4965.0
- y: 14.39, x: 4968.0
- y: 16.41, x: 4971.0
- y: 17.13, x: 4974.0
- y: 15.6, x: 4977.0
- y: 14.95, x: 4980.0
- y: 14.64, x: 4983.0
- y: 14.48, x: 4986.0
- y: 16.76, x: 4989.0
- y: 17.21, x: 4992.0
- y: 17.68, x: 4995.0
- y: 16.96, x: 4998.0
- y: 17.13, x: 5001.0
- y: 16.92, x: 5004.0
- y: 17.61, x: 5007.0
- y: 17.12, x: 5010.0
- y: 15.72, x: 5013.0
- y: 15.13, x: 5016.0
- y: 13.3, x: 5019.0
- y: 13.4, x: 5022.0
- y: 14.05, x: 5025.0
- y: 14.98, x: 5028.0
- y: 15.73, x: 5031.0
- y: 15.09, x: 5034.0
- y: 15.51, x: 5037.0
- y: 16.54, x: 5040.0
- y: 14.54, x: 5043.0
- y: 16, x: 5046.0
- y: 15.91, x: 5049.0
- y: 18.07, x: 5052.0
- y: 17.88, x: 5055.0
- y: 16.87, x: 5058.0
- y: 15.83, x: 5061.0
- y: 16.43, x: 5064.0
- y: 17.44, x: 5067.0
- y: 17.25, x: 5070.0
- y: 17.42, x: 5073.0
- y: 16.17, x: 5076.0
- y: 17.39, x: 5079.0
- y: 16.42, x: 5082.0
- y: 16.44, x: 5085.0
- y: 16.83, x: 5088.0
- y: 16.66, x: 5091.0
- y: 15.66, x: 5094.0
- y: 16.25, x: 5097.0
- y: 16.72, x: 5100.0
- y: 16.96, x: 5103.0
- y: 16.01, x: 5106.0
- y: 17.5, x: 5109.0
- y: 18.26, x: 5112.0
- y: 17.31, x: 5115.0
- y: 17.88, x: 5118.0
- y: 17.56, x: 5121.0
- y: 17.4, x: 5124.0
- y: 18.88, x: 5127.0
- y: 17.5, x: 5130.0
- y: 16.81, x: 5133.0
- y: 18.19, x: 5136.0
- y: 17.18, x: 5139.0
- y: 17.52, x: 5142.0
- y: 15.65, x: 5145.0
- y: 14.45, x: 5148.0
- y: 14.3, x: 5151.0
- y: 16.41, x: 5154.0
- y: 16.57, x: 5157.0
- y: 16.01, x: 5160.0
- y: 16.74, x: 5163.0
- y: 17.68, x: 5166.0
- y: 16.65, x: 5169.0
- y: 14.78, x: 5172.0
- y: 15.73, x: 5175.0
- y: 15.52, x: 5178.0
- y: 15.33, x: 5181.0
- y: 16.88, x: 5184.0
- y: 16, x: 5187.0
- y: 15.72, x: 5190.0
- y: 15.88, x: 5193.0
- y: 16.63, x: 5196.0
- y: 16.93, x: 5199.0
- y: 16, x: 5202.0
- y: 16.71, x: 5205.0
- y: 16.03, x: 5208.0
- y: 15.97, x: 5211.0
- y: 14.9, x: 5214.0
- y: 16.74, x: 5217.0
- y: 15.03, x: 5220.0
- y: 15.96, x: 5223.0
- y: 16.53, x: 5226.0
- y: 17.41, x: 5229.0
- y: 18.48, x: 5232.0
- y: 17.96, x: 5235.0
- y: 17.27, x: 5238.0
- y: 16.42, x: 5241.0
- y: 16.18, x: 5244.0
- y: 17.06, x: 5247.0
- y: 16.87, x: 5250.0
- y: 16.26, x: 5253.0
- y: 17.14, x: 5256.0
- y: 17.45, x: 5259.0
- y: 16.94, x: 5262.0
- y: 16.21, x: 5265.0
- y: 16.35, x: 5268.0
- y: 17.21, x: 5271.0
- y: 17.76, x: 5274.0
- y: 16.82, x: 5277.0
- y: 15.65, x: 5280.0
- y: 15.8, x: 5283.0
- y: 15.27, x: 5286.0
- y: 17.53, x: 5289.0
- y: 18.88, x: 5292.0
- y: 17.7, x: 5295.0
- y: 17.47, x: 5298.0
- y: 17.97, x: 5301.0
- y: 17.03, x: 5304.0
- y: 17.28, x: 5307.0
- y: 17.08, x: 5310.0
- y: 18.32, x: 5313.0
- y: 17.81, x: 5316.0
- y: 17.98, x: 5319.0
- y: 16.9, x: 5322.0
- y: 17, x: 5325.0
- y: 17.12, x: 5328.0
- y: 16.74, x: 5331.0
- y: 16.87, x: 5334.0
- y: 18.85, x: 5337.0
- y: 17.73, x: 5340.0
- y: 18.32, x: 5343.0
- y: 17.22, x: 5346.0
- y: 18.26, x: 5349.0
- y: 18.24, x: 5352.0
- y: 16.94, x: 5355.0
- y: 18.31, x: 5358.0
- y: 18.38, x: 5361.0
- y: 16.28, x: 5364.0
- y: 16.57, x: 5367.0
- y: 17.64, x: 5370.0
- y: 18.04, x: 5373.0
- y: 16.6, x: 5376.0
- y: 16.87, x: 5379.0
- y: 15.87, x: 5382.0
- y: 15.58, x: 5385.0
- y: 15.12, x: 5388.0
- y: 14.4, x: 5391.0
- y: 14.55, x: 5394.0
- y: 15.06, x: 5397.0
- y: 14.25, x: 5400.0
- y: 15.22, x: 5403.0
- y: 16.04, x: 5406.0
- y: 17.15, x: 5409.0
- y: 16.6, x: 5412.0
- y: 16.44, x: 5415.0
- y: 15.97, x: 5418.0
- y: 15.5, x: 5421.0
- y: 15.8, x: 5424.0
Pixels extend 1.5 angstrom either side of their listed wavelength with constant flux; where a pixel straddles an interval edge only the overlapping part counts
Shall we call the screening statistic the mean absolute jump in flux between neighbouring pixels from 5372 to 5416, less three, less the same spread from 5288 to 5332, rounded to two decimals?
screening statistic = -2.93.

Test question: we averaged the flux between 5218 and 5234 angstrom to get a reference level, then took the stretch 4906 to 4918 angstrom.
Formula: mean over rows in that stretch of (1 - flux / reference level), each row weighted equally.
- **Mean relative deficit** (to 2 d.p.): 0.13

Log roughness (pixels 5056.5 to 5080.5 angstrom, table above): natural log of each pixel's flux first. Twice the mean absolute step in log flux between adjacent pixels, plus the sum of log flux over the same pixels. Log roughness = 23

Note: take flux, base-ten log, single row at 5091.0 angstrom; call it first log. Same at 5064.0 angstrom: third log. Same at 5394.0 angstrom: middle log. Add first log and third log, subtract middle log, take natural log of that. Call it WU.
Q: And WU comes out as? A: 0.243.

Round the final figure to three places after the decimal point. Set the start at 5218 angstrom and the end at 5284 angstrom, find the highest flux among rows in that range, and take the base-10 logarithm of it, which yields 1.267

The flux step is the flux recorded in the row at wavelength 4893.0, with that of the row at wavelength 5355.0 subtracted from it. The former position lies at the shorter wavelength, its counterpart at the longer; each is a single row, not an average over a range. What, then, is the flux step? -2.3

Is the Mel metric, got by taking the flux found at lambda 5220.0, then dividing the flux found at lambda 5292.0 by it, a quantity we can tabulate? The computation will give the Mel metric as 1.26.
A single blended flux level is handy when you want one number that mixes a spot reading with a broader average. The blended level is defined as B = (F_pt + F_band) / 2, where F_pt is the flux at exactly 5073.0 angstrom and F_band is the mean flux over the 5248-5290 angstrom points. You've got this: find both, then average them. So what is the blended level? 17.0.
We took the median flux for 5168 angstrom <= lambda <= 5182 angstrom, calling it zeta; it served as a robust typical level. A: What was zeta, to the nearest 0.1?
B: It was 15.5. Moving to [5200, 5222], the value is 16.0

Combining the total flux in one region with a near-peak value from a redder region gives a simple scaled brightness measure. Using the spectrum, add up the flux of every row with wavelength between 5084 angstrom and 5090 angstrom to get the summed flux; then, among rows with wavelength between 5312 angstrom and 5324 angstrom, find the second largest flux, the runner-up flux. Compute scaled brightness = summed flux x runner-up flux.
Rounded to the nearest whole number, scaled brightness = 598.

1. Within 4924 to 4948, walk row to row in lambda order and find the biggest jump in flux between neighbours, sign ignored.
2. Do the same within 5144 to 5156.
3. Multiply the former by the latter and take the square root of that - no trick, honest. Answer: 1.7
